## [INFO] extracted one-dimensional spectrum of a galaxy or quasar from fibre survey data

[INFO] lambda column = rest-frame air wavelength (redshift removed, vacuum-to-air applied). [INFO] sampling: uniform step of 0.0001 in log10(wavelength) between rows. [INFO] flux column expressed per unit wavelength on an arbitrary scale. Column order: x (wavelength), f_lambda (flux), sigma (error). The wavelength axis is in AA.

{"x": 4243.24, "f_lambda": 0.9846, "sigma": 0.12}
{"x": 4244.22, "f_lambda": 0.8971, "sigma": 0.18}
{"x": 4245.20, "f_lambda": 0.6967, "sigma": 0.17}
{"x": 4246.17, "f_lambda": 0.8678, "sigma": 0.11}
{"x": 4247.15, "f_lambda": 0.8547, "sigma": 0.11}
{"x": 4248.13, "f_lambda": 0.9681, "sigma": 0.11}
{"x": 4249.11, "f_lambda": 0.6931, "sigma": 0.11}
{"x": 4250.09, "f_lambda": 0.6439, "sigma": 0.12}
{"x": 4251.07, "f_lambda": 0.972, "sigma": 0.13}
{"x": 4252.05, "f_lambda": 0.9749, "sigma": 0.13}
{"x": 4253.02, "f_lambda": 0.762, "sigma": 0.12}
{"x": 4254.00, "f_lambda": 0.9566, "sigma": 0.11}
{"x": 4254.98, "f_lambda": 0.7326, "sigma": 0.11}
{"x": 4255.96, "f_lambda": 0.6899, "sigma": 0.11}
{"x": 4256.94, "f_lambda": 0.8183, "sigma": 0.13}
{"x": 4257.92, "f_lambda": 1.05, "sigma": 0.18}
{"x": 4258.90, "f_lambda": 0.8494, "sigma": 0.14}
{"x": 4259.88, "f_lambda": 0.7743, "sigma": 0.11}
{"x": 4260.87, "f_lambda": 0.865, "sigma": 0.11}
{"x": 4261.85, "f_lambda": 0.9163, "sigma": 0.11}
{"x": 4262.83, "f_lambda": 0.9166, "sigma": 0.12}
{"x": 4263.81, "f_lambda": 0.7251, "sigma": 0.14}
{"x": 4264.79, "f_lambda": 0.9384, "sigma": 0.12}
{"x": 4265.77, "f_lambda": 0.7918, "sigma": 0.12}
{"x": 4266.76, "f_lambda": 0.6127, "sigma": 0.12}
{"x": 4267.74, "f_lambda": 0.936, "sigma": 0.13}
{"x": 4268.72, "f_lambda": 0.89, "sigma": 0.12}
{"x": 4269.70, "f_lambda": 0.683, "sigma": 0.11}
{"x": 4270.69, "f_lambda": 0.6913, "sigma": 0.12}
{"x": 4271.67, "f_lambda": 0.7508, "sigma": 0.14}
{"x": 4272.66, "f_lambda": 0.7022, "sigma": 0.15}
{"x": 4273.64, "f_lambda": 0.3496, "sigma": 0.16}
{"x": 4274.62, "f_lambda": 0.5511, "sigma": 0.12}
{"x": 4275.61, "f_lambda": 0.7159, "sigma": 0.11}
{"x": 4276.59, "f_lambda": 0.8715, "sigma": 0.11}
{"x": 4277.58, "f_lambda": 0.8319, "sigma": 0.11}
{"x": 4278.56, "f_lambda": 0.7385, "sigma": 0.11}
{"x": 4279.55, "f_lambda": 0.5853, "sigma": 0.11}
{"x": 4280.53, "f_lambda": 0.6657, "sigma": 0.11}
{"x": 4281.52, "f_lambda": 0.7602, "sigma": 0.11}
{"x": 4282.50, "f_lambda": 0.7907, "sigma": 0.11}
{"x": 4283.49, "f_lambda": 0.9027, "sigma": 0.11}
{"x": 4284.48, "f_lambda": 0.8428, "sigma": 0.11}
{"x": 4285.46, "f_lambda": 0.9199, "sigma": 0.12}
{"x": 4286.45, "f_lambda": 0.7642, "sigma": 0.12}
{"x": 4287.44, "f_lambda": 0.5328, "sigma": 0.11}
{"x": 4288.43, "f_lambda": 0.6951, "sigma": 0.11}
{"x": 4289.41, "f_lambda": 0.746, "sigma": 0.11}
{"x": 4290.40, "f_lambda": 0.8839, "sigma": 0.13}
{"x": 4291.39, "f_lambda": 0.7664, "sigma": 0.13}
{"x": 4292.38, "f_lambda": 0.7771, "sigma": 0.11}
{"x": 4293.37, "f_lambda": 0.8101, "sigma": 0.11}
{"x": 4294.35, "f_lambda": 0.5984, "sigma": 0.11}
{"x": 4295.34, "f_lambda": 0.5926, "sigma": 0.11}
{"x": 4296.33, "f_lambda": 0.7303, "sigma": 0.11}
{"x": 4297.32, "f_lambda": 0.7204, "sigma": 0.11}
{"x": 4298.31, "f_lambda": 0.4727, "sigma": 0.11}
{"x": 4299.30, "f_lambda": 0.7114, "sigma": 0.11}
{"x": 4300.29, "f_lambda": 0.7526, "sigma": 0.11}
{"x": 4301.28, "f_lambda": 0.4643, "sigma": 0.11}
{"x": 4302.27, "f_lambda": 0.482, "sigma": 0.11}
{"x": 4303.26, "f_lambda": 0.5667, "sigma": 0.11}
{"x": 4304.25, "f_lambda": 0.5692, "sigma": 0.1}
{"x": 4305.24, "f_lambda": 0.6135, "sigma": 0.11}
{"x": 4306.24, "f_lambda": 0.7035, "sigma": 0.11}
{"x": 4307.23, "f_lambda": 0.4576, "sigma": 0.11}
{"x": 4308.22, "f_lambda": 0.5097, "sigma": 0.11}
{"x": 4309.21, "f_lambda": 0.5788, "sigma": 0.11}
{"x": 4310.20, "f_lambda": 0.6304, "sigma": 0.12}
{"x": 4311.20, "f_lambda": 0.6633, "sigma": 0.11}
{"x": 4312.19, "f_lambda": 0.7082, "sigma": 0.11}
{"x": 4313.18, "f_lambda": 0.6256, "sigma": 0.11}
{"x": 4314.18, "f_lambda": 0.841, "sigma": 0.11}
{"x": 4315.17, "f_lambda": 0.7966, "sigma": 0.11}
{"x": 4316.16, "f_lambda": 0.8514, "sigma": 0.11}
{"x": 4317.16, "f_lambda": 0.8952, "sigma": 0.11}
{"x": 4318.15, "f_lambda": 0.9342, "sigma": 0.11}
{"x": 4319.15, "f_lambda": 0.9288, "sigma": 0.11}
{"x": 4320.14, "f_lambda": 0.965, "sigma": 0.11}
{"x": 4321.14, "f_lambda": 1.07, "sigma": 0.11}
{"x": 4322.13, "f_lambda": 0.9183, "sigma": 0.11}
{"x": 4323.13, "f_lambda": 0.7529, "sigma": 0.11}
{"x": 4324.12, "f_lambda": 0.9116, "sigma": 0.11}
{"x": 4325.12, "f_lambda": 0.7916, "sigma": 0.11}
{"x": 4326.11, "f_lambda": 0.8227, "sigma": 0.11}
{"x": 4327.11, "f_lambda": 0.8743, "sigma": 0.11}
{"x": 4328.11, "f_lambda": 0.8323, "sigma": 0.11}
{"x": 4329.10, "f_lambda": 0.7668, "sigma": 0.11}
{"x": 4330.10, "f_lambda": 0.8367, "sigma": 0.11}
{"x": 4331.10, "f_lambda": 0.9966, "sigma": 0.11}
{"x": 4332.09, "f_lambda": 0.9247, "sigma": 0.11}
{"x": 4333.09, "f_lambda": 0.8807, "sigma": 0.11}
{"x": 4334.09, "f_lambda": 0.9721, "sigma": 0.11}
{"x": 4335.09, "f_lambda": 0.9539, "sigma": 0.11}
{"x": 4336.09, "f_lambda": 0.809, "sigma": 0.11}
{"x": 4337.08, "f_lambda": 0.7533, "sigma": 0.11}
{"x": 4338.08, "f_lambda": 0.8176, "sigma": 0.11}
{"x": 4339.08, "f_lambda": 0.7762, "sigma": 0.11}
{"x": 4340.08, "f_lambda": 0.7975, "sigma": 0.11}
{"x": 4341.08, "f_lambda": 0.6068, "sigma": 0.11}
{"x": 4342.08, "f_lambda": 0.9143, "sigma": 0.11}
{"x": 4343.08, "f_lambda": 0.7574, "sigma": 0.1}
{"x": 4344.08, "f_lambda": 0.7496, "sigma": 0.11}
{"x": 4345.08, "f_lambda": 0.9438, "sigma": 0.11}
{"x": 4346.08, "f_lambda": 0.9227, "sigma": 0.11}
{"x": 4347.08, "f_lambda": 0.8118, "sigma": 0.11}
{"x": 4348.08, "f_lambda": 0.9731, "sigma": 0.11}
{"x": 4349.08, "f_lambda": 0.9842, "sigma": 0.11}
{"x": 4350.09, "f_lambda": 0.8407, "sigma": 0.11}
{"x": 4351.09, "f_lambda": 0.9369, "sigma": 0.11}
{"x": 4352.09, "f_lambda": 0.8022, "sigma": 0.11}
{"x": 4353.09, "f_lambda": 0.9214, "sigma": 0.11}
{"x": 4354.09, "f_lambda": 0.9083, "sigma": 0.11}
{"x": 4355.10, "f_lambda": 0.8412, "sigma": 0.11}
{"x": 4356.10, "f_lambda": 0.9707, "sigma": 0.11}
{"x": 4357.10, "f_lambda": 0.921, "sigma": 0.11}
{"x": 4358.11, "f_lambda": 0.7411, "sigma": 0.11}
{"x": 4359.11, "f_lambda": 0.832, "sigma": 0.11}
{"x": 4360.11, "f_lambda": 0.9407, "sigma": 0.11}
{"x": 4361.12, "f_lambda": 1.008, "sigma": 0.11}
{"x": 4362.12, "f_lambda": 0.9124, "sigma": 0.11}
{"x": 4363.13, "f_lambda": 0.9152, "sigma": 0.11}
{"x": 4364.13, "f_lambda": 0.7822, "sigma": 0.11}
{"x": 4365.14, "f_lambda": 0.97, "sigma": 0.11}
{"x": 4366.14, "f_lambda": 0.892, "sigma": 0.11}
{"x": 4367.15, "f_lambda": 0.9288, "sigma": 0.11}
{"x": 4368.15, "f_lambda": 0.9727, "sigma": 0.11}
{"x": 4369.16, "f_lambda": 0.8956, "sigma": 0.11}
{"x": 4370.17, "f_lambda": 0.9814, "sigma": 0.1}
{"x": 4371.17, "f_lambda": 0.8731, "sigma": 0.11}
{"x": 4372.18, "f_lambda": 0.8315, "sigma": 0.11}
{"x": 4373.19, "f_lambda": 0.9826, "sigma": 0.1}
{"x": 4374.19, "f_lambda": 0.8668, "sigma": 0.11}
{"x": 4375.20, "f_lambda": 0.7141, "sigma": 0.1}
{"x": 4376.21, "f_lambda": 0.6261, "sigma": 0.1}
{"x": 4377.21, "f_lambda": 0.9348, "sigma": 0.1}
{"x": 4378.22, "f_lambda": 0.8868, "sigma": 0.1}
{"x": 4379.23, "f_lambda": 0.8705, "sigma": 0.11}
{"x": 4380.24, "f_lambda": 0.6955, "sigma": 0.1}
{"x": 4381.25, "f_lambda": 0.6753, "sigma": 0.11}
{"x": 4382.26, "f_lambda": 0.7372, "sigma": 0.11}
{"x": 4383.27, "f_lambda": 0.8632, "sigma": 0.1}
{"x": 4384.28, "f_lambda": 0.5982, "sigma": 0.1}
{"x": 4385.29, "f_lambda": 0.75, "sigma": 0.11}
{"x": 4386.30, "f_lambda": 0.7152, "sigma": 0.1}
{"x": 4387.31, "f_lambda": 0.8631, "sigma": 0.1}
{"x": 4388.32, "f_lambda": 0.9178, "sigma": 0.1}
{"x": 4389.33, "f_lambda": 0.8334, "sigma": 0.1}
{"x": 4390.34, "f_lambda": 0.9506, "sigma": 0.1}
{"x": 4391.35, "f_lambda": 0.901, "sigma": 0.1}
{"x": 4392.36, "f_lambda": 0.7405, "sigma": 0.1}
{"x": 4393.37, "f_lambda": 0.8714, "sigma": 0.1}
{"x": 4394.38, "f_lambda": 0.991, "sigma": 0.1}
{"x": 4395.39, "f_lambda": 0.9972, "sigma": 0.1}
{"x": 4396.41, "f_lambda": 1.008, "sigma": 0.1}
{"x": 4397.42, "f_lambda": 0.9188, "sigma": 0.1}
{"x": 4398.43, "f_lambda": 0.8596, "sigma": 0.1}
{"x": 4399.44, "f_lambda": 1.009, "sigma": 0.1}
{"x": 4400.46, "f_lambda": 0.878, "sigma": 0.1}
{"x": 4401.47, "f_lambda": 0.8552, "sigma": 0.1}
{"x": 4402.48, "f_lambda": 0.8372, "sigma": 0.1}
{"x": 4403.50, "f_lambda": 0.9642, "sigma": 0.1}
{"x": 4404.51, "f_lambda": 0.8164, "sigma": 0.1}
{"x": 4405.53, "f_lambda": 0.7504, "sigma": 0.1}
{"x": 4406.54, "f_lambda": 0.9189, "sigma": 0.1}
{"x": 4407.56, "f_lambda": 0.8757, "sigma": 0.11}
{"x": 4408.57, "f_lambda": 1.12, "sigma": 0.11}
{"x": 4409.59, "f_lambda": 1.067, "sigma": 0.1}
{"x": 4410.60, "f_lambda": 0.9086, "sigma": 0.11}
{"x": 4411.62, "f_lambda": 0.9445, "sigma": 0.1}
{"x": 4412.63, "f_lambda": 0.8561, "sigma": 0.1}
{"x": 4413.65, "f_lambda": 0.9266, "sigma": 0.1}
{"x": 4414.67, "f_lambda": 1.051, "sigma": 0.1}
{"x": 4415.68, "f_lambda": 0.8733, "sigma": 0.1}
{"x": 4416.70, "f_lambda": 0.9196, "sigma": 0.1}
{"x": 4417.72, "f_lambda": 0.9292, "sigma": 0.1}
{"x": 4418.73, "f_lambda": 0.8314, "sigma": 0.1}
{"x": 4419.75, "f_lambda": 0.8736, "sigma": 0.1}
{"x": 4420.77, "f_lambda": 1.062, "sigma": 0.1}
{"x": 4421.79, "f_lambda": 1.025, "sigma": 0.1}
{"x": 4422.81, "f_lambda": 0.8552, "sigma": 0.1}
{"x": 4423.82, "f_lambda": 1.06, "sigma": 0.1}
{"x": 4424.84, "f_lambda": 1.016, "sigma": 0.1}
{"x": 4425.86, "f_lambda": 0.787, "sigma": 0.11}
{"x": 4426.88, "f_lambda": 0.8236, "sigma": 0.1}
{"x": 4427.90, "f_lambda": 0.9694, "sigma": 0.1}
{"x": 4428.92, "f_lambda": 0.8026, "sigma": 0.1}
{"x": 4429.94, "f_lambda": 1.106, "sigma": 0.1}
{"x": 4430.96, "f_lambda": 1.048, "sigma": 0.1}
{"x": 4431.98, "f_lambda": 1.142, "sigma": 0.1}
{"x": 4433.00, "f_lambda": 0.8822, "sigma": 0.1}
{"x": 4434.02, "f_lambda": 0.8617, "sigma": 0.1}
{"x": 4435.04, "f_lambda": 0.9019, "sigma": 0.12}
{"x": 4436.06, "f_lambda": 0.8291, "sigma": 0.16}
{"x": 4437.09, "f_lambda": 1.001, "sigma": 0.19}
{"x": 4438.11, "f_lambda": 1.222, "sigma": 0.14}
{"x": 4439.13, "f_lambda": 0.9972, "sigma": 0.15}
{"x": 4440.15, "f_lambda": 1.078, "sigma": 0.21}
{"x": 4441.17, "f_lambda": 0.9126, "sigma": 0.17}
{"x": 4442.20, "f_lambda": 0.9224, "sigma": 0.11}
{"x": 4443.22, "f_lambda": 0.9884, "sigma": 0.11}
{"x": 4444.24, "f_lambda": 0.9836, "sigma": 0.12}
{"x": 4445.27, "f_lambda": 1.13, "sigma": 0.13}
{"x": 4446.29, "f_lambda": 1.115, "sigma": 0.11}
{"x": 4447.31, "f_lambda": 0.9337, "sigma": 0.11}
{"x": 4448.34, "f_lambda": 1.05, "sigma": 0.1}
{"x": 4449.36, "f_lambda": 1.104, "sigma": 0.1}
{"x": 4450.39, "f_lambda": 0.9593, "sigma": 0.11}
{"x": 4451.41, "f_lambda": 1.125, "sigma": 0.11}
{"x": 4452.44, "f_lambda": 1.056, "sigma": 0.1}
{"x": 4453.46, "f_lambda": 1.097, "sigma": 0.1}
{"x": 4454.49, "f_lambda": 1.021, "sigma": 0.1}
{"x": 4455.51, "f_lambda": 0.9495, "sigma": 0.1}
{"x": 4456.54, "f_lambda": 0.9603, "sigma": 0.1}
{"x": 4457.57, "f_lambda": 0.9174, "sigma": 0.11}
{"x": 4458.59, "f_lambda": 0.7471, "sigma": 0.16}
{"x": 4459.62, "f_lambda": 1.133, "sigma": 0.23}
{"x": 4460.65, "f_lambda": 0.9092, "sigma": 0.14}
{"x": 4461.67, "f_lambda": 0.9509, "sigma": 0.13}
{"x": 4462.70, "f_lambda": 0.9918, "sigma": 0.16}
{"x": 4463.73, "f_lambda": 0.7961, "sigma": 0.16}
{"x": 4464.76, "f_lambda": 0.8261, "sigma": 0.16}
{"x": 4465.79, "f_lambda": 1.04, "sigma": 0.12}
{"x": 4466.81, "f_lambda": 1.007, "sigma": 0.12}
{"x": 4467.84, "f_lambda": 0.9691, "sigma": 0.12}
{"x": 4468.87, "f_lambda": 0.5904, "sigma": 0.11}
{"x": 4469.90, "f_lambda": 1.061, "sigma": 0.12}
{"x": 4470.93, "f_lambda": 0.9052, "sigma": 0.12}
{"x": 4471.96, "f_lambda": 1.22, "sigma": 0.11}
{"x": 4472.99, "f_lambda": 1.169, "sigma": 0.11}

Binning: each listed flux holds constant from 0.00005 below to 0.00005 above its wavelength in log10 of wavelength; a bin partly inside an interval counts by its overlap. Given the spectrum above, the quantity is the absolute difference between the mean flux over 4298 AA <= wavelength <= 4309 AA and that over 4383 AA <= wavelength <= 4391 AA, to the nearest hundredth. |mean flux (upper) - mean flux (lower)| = 0.24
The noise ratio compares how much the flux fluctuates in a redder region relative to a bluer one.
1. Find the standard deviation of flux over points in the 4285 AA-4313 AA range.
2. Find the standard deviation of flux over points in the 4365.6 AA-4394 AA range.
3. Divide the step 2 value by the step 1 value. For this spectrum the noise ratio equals 0.87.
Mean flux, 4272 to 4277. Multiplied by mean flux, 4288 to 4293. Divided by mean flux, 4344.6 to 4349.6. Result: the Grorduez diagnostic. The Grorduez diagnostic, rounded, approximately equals 0.53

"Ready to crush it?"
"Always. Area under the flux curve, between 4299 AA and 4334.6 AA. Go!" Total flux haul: 27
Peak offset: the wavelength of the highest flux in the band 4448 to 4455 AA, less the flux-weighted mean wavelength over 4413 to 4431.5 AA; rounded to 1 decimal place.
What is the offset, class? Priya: 29.1 AA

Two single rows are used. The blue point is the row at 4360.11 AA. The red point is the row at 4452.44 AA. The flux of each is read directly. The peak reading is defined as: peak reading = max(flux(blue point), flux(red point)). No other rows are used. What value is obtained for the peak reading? 1.06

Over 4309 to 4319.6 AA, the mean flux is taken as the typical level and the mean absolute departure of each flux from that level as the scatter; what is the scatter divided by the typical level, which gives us 0.15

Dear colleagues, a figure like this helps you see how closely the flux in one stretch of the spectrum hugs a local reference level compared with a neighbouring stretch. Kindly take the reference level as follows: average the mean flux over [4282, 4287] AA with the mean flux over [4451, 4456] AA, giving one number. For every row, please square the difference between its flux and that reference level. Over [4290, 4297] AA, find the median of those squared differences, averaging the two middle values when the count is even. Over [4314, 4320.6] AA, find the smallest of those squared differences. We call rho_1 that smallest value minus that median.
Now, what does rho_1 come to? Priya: -0.032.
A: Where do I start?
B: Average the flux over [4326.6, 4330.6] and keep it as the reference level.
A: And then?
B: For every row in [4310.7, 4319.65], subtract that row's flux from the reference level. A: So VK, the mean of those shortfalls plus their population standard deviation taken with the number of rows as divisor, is 0.13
